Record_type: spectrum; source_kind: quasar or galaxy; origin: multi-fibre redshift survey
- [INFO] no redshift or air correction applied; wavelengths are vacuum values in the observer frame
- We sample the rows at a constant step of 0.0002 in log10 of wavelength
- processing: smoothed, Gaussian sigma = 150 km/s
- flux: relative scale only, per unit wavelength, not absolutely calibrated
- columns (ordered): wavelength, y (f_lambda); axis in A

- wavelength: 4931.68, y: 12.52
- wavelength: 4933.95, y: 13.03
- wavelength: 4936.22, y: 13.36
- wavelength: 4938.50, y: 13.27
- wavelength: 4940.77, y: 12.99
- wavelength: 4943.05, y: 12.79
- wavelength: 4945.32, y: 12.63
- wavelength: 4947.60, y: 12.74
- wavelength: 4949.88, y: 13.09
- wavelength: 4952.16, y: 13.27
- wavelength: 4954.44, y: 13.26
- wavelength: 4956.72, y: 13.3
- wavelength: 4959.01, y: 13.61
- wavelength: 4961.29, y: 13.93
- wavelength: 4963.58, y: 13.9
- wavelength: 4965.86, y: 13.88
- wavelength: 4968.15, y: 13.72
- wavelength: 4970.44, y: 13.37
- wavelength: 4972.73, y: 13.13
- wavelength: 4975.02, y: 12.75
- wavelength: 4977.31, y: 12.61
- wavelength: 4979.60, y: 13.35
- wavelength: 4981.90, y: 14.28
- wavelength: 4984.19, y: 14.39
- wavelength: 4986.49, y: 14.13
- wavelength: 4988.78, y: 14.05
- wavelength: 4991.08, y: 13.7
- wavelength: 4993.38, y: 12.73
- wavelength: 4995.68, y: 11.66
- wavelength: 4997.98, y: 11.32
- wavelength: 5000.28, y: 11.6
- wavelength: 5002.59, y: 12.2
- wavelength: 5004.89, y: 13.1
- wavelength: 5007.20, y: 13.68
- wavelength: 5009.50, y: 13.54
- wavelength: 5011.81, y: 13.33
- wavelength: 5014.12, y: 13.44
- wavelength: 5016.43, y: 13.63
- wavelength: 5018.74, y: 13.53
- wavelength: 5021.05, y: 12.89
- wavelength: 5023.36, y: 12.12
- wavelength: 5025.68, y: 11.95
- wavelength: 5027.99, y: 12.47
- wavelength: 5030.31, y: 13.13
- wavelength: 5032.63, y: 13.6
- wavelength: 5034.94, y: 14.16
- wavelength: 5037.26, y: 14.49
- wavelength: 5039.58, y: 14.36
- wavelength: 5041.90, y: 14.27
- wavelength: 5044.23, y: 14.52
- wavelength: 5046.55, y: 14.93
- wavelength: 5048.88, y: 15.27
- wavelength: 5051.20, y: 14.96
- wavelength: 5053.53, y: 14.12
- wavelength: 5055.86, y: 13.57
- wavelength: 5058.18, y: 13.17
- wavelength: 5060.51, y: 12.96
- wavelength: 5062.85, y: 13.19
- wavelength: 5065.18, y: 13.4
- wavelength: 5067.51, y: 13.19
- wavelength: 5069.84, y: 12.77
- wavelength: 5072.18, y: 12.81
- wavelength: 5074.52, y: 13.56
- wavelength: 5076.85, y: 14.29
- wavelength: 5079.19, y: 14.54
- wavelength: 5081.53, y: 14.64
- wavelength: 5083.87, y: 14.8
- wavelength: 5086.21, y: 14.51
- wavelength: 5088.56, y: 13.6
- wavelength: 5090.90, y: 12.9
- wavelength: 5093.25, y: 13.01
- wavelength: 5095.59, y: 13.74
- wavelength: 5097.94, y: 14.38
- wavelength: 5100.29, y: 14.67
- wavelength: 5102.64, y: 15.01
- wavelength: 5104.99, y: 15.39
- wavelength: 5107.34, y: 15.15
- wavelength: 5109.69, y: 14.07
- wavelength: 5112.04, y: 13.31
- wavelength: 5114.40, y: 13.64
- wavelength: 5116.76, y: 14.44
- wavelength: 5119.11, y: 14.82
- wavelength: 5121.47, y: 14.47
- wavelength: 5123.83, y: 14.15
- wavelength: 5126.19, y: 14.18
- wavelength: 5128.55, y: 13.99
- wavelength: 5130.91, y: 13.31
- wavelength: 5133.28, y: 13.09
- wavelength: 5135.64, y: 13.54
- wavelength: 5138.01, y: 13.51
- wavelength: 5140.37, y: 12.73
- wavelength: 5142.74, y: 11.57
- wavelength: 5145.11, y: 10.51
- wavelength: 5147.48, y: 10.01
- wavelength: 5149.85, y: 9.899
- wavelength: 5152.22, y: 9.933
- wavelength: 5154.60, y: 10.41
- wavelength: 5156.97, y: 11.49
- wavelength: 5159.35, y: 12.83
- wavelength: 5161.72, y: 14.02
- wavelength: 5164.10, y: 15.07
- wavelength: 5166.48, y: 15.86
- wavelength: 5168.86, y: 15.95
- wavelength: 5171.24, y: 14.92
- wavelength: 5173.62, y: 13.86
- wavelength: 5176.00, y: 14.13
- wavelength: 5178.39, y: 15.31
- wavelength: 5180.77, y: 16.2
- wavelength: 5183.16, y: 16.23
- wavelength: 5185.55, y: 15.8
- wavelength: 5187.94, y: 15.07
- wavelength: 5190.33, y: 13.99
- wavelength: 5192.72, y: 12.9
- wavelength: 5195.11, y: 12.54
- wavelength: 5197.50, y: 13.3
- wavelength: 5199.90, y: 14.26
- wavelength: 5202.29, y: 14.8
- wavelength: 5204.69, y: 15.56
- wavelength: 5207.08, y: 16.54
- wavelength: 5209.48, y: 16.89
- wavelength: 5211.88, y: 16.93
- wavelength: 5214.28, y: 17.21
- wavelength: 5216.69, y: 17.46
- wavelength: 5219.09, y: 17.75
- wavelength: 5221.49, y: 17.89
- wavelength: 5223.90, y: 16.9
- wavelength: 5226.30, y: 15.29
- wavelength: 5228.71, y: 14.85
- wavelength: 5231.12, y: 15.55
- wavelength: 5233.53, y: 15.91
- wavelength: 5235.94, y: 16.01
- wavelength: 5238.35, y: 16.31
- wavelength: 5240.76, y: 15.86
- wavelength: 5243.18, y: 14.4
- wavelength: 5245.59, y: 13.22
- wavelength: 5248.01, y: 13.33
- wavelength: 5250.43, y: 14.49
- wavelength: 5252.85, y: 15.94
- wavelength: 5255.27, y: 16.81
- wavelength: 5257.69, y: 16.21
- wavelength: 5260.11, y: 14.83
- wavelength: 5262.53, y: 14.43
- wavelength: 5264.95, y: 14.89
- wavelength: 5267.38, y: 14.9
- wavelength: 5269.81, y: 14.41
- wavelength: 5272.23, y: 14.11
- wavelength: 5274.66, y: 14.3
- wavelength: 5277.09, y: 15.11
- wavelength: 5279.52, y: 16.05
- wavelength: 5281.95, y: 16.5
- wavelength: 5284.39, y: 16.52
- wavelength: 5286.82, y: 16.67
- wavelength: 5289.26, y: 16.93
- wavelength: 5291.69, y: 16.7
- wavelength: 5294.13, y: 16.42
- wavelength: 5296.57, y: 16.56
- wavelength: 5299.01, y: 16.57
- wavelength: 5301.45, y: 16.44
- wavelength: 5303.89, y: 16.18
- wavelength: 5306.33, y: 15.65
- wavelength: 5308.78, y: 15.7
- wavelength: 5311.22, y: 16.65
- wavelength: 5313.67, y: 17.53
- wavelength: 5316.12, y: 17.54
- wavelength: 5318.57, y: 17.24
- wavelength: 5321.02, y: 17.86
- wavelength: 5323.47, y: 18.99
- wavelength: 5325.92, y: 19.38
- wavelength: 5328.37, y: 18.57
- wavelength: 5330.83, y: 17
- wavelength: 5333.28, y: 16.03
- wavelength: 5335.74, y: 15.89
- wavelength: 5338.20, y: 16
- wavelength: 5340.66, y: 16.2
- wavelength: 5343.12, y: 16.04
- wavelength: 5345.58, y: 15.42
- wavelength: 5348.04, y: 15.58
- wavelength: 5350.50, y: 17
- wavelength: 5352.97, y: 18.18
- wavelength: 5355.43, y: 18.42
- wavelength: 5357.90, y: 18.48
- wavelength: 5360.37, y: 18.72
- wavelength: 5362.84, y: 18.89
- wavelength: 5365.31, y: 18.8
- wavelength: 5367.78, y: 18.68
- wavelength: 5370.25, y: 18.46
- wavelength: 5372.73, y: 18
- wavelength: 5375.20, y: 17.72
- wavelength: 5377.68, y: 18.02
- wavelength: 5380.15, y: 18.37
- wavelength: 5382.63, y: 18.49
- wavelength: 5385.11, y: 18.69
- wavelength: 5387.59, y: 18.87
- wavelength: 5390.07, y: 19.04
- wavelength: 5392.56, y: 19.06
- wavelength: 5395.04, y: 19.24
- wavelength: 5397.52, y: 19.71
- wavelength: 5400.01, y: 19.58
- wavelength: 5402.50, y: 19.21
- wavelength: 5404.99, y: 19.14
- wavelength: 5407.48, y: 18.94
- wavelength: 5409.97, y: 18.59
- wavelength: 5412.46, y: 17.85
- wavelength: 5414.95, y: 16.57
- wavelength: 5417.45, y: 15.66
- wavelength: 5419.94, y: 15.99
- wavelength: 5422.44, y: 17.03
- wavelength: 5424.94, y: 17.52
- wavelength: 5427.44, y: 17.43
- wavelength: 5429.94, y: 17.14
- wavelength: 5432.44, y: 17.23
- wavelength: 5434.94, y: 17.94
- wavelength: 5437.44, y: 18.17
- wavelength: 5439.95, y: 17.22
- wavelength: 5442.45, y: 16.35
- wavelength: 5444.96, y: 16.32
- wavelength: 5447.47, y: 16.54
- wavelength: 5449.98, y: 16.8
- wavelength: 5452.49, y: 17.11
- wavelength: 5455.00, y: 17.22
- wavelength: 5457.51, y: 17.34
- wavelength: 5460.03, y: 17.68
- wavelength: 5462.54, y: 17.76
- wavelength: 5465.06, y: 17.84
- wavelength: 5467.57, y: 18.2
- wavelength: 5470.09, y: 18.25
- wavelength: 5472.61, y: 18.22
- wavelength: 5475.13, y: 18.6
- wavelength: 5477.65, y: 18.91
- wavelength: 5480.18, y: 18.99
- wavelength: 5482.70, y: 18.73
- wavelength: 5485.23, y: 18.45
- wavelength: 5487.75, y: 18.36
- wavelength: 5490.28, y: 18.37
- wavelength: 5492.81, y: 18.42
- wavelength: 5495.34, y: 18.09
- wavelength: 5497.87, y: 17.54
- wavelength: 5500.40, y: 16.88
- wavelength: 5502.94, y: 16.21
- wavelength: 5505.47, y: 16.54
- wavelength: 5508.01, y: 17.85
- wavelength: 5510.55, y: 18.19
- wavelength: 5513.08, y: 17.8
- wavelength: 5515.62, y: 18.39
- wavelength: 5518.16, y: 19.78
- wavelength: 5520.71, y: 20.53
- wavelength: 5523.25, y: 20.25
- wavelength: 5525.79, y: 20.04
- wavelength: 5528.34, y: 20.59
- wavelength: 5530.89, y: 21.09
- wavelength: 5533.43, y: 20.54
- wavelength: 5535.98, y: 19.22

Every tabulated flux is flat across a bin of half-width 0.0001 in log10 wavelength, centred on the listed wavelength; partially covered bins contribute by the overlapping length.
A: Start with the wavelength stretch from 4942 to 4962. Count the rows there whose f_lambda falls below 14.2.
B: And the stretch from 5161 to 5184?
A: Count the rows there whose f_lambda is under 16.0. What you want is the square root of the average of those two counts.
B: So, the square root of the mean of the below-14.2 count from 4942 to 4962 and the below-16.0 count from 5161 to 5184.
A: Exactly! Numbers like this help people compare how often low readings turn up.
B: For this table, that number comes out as 2.92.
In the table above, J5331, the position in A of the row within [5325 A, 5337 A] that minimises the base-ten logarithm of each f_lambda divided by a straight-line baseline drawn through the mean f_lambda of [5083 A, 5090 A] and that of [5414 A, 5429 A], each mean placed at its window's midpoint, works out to 5335.74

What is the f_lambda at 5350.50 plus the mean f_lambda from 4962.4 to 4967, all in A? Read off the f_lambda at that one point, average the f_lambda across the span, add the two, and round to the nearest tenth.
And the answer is 30.9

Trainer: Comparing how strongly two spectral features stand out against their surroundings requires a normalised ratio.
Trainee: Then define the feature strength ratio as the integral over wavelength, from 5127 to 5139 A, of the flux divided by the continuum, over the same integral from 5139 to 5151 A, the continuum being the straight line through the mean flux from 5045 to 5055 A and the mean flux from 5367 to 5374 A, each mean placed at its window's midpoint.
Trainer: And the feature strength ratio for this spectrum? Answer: 1.24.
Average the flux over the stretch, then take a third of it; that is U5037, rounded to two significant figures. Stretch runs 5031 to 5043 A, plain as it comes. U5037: 4.7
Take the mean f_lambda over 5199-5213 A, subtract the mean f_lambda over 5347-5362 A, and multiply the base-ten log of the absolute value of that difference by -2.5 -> -0.7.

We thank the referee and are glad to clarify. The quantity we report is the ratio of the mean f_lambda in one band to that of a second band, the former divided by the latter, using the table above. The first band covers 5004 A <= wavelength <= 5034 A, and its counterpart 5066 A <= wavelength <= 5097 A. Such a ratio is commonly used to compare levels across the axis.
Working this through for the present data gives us 0.96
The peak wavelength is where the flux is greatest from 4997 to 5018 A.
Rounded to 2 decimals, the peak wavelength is 5007.20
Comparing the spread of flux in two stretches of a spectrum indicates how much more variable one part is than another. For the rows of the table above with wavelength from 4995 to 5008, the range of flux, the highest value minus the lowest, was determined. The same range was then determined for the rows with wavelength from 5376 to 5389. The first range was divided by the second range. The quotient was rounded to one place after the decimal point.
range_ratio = 2.8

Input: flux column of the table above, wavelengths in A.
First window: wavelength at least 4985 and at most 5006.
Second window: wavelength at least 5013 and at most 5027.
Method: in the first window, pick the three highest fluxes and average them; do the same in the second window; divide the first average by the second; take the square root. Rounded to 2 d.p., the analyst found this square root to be 1.02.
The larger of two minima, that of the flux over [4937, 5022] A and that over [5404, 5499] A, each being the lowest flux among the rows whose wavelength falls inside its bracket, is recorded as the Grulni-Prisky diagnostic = 15.7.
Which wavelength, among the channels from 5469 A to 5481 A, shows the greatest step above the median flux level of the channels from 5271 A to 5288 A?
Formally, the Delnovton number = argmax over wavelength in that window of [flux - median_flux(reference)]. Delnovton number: 5480.18 A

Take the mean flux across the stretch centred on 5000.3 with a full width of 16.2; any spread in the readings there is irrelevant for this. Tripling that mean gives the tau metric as 37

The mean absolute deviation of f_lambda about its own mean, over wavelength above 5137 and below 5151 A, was 1.23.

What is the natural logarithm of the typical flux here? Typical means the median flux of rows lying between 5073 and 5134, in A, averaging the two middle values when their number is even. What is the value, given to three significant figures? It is 2.66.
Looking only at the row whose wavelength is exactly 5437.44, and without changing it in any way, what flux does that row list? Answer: 18.17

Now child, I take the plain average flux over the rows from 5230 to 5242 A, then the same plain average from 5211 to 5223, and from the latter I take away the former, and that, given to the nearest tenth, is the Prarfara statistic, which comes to 1.5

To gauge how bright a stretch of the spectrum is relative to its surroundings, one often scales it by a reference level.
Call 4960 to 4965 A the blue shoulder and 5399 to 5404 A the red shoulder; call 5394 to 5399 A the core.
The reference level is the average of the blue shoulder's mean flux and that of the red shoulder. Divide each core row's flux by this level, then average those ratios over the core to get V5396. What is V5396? 1.17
